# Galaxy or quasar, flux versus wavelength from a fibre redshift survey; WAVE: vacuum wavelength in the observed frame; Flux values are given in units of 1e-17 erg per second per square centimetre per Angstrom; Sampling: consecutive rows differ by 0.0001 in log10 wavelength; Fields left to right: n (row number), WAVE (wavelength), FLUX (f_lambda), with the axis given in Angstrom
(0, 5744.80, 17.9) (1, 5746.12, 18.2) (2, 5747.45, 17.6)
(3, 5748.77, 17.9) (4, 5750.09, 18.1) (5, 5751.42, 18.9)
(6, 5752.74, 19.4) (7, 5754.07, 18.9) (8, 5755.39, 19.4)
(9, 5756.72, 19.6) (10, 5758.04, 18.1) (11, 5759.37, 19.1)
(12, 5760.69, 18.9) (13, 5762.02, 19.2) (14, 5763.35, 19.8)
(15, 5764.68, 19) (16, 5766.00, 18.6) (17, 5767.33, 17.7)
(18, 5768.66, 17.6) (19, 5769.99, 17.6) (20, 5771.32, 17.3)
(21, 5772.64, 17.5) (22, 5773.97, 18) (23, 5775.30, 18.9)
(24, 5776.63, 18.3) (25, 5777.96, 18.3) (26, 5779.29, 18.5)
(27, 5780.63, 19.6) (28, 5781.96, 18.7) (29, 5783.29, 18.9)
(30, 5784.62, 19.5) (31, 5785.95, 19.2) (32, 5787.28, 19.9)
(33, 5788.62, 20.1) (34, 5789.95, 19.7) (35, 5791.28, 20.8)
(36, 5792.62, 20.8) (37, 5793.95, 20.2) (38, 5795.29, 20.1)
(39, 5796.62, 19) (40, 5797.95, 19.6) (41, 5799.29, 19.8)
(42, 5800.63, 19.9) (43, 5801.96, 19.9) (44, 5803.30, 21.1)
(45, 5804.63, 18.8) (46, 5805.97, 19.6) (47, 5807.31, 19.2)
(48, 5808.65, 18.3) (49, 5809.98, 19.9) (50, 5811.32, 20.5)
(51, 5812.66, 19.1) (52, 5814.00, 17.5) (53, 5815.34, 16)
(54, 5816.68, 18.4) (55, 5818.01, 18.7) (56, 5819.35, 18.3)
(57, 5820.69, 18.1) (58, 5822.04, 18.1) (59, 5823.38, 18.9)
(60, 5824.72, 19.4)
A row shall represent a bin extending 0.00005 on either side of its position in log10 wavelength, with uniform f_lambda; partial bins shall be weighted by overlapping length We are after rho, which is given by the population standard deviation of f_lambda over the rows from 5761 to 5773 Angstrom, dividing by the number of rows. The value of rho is 0.86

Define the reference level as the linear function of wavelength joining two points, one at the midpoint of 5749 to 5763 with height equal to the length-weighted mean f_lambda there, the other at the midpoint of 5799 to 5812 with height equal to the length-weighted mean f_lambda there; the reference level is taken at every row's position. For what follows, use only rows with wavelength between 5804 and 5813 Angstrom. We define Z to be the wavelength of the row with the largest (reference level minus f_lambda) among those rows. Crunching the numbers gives 5808.65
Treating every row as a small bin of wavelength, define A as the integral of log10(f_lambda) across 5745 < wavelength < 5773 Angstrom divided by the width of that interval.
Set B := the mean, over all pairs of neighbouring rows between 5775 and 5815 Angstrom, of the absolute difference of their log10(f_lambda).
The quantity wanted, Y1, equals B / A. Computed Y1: 0.0120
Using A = 1.27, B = 0.0153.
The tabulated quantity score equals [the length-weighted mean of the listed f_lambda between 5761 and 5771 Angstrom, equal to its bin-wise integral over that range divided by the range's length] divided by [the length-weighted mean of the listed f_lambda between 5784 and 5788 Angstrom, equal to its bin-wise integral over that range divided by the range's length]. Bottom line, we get 0.95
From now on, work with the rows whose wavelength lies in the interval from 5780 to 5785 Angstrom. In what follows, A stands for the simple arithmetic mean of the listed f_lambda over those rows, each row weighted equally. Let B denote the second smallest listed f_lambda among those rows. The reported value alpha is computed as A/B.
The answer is 1.015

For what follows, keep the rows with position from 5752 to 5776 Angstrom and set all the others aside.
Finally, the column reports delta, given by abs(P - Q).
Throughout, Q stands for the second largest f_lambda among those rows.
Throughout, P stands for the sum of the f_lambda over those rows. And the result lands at 315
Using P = 335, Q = 19.6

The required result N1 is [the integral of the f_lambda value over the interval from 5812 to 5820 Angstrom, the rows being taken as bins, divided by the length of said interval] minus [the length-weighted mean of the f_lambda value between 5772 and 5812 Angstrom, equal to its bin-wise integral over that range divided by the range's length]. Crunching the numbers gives -1.4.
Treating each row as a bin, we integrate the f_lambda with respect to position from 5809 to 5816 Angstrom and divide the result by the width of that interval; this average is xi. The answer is 18.6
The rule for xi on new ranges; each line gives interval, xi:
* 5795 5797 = 19.6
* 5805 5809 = 19.0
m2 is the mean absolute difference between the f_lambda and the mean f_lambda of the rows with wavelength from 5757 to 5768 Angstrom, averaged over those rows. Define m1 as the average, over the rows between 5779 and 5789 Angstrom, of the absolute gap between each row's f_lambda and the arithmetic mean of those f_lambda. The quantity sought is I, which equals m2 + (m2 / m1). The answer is 1.6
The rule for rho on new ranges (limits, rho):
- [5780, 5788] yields 0.41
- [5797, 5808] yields 0.62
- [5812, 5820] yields 1.02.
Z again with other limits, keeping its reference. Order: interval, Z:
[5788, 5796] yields 5789.95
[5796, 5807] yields 5804.63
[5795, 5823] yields 5815.34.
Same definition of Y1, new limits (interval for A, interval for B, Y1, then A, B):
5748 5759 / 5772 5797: 0.0093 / 1.27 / 0.0119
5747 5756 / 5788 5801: 0.0080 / 1.27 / 0.0102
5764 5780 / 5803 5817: 0.0251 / 1.26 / 0.0316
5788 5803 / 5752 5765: 0.0109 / 1.30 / 0.0142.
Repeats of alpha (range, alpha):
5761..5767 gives 1.008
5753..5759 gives 1.005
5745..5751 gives 1.003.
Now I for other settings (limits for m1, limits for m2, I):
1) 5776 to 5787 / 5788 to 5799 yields 1.5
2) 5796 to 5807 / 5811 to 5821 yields 2.7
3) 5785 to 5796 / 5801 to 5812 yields 2.5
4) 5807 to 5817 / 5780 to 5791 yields 0.8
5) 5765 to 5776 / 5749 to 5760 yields 1.4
